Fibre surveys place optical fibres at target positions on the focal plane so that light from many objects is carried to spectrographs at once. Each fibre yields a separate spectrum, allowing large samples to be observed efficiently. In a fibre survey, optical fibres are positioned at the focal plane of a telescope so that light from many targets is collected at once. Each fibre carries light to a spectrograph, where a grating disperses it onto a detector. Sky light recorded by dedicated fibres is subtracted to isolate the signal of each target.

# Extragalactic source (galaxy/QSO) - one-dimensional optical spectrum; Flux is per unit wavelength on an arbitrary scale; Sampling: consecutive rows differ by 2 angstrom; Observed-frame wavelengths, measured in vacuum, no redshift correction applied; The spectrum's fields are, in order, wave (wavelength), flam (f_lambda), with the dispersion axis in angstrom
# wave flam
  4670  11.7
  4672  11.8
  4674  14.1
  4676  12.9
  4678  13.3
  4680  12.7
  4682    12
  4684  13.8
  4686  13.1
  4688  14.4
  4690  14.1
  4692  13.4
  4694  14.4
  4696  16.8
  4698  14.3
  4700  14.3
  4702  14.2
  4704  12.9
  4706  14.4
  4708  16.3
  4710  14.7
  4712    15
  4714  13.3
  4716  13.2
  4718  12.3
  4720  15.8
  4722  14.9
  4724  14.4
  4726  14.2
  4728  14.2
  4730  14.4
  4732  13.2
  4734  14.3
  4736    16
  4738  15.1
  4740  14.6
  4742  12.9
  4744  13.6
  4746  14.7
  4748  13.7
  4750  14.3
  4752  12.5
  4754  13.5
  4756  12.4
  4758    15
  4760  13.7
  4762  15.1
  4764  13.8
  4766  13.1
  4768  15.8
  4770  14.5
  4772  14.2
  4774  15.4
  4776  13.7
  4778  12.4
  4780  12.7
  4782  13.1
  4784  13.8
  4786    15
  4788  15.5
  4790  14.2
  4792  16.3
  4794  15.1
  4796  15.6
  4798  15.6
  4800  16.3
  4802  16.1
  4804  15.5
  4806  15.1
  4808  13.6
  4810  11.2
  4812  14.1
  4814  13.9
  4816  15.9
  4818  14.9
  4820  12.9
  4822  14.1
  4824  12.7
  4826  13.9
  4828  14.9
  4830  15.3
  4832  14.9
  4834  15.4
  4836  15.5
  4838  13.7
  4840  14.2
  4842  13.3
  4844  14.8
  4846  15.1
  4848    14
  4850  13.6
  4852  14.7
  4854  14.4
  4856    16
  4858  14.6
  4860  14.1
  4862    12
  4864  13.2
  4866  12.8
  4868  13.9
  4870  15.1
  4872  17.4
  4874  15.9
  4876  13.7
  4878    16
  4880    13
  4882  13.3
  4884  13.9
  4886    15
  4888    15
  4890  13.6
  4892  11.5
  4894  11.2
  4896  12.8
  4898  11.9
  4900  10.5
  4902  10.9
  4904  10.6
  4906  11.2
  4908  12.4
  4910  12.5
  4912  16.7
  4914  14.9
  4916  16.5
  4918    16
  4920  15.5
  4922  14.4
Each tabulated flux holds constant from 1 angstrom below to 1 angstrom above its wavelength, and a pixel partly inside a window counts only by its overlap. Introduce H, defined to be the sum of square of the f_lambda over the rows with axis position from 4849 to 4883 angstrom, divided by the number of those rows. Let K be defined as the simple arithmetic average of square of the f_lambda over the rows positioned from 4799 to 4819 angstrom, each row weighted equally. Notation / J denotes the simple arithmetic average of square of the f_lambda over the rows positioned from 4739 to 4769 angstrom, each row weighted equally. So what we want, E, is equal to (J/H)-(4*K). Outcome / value -867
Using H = 207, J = 194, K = 217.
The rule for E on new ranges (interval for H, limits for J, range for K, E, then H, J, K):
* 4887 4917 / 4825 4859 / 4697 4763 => -805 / 168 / 214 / 202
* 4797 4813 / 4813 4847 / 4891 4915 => -613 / 218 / 209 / 153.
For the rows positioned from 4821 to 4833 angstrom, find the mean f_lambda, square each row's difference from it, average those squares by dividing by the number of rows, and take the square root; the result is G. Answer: 0.86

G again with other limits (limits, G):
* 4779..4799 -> 1.13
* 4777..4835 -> 1.27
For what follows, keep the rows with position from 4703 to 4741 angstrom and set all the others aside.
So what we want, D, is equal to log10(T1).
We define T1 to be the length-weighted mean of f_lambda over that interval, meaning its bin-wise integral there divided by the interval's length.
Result 1.16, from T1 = 14.4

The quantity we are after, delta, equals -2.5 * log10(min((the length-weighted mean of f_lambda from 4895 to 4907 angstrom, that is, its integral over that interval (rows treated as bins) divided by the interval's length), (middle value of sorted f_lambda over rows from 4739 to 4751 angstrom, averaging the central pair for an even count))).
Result -2.63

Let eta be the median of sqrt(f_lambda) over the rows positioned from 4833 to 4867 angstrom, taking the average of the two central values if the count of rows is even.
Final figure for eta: 3.77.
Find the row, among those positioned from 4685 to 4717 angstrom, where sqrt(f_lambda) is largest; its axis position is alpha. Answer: 4696 angstrom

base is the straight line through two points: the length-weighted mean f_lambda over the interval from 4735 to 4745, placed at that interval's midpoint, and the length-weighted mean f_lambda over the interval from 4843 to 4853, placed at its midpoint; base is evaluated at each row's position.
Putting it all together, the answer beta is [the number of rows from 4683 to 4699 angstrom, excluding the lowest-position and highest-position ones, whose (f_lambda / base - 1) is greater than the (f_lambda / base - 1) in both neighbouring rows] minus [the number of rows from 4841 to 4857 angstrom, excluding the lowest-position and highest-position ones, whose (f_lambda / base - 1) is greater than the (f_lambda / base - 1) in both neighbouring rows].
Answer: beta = 0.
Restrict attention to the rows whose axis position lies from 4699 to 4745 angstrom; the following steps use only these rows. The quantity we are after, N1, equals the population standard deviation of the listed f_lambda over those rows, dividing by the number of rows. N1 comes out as 1.0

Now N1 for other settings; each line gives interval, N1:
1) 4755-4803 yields 1.2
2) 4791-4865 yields 1.2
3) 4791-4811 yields 1.5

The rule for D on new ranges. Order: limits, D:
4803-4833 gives 1.15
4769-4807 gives 1.17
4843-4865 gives 1.15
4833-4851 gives 1.16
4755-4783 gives 1.14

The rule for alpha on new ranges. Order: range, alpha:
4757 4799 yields 4792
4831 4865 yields 4856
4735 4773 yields 4736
